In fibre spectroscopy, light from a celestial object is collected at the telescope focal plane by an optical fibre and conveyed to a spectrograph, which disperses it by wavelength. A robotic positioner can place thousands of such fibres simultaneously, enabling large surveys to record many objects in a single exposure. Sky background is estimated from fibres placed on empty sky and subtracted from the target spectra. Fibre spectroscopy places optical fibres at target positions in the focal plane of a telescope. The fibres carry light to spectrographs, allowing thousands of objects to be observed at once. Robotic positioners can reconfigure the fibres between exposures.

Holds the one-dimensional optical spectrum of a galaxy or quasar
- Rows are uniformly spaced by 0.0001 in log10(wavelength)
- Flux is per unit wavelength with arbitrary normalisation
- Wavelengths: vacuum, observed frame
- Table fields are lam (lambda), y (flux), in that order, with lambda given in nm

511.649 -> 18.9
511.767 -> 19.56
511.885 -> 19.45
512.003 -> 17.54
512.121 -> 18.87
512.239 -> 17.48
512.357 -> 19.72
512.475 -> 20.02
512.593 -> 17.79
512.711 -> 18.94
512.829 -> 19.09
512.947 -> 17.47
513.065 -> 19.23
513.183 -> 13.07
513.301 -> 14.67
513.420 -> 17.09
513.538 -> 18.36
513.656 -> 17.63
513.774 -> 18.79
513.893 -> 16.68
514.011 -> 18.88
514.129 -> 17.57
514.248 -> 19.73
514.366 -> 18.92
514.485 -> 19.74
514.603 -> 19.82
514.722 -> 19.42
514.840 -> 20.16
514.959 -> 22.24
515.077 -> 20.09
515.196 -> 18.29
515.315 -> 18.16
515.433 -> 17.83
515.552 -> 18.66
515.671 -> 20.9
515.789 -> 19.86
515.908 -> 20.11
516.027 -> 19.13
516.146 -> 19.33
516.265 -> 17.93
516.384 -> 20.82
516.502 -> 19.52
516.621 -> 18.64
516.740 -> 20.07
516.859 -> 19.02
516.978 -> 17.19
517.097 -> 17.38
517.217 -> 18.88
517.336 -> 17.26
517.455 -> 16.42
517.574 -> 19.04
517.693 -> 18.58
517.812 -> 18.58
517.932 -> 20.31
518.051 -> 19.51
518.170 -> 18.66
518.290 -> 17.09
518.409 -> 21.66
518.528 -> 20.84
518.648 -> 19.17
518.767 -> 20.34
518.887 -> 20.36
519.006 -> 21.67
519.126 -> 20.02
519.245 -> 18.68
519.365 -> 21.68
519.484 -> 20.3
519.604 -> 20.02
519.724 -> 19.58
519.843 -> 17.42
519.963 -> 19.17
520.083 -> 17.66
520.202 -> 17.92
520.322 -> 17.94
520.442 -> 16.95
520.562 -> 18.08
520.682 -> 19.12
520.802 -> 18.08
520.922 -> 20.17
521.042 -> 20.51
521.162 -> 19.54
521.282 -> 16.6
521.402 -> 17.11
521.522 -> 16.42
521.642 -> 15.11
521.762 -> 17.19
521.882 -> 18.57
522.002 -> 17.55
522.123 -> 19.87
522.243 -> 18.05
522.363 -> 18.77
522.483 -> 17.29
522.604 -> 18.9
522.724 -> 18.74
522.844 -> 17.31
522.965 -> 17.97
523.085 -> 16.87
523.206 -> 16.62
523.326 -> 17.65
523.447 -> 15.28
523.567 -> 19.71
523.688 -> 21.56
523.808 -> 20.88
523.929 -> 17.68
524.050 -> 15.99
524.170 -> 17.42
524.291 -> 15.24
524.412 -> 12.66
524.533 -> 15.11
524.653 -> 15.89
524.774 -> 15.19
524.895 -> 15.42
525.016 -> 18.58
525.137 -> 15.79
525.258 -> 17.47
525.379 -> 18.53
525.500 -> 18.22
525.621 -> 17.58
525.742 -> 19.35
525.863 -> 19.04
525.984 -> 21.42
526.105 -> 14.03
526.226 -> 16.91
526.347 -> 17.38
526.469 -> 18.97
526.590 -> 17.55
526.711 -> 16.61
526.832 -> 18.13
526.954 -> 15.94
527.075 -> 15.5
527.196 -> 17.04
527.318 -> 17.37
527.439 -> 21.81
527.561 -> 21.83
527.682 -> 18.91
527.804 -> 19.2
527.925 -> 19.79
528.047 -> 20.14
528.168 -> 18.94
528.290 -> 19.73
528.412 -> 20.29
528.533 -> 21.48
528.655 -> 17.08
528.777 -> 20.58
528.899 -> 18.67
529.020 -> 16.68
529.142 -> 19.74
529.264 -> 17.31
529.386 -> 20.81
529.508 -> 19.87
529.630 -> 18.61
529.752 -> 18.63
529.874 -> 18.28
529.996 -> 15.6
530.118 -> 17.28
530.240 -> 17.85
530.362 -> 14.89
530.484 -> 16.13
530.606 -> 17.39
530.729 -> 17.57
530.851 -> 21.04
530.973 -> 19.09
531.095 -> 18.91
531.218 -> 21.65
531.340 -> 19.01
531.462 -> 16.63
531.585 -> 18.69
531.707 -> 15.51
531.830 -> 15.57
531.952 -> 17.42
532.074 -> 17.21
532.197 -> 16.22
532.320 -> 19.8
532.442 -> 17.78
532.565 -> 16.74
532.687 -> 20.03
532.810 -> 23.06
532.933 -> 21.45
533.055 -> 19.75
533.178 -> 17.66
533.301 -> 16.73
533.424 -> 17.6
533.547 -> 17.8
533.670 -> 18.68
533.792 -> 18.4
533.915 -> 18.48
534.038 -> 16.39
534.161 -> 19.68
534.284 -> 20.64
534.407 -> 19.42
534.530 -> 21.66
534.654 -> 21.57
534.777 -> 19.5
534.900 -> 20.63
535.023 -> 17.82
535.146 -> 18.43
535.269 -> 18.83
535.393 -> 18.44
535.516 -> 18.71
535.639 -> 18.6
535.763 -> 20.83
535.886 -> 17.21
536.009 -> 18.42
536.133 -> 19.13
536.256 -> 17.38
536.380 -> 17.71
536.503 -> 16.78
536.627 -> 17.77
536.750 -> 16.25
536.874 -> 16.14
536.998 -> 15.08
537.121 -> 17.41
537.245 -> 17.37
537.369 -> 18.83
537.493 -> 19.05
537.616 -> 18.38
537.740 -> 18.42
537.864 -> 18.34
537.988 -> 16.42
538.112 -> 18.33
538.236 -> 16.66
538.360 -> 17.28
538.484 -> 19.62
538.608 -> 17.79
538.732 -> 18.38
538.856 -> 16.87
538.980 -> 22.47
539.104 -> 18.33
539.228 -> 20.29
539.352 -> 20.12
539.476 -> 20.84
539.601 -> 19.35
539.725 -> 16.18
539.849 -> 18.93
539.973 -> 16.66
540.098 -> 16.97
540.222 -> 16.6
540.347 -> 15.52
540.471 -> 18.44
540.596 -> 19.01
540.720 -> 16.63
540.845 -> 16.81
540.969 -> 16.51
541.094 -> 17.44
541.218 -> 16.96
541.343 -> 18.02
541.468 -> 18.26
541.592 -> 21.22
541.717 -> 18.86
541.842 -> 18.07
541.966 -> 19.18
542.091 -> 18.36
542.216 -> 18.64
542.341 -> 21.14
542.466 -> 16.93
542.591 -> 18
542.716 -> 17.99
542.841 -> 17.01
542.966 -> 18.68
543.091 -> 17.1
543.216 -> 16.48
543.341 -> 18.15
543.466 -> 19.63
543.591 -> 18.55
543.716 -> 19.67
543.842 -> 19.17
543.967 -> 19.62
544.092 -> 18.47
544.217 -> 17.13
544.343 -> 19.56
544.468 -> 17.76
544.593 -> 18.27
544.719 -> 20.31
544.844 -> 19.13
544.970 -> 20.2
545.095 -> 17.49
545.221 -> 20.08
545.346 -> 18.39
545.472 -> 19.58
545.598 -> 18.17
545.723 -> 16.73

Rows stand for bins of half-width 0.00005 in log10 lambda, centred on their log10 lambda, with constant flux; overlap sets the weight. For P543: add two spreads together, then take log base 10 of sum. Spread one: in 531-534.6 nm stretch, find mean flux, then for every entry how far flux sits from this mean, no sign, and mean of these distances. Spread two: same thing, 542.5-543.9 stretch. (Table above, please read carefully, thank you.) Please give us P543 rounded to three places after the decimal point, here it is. 0.377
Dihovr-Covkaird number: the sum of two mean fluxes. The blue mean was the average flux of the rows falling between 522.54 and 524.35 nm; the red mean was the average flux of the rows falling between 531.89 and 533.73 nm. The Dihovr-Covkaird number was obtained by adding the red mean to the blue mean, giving 36.4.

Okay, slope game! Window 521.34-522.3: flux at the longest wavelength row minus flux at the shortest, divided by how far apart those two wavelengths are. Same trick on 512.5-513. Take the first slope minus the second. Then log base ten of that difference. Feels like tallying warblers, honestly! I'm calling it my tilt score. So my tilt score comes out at 0.3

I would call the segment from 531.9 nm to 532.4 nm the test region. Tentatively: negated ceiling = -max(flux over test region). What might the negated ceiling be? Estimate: -19.8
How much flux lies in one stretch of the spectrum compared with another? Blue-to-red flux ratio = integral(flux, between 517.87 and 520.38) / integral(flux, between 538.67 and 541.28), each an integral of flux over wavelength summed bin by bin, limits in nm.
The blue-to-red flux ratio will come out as 1.04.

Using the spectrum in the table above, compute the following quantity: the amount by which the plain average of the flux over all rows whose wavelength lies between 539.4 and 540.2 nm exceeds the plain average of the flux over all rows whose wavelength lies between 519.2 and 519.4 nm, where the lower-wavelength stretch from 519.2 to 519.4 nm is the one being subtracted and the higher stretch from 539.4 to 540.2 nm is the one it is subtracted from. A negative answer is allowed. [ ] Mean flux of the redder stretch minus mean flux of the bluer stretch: -2.0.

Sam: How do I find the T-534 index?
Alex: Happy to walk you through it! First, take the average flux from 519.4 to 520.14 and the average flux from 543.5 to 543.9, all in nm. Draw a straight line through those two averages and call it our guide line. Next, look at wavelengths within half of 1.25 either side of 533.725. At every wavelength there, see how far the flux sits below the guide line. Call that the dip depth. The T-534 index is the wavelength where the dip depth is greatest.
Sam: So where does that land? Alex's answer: 534.038 nm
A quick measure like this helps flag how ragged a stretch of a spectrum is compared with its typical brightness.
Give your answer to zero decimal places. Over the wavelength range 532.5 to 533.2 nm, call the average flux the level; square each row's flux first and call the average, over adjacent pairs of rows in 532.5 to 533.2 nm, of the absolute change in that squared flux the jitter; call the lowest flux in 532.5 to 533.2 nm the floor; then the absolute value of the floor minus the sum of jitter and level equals 97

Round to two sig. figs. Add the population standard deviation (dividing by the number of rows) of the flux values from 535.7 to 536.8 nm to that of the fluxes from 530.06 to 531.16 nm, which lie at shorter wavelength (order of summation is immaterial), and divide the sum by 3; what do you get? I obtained 0.99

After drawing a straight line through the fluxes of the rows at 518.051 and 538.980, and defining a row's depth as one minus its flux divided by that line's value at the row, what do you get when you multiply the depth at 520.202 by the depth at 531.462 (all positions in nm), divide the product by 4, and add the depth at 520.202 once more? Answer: 0.10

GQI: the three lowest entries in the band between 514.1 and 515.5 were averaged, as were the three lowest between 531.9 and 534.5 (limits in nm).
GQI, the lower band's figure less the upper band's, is 1.4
